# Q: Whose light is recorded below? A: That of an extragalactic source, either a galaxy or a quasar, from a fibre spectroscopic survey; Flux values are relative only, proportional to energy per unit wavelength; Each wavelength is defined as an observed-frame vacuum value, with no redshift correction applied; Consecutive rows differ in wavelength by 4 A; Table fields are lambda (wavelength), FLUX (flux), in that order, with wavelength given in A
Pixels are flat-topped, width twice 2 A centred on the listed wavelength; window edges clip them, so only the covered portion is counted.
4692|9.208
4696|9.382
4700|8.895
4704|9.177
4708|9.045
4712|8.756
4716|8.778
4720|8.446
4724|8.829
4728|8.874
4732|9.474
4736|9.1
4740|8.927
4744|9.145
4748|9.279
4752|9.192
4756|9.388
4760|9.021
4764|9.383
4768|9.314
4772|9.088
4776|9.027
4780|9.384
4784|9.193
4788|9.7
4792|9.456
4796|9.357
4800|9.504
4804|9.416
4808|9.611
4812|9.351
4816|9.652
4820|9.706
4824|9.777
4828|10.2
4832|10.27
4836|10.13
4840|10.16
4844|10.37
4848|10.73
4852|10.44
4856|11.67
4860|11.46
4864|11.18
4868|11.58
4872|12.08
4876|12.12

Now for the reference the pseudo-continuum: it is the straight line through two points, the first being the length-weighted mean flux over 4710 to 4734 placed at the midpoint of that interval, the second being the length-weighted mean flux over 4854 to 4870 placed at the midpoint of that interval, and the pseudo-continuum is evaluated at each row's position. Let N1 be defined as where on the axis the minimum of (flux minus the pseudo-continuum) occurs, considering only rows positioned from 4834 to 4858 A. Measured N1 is 4840 A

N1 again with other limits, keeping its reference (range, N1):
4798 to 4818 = 4812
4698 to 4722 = 4720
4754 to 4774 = 4772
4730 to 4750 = 4740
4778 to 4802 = 4796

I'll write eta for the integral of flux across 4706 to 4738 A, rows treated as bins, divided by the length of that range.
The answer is 8.9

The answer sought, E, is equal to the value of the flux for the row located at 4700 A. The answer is 8.895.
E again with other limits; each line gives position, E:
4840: 10.16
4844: 10.37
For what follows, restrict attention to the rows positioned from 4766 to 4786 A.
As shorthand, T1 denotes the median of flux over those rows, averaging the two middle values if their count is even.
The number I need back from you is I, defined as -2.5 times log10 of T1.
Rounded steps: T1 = 9.2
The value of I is -2.41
